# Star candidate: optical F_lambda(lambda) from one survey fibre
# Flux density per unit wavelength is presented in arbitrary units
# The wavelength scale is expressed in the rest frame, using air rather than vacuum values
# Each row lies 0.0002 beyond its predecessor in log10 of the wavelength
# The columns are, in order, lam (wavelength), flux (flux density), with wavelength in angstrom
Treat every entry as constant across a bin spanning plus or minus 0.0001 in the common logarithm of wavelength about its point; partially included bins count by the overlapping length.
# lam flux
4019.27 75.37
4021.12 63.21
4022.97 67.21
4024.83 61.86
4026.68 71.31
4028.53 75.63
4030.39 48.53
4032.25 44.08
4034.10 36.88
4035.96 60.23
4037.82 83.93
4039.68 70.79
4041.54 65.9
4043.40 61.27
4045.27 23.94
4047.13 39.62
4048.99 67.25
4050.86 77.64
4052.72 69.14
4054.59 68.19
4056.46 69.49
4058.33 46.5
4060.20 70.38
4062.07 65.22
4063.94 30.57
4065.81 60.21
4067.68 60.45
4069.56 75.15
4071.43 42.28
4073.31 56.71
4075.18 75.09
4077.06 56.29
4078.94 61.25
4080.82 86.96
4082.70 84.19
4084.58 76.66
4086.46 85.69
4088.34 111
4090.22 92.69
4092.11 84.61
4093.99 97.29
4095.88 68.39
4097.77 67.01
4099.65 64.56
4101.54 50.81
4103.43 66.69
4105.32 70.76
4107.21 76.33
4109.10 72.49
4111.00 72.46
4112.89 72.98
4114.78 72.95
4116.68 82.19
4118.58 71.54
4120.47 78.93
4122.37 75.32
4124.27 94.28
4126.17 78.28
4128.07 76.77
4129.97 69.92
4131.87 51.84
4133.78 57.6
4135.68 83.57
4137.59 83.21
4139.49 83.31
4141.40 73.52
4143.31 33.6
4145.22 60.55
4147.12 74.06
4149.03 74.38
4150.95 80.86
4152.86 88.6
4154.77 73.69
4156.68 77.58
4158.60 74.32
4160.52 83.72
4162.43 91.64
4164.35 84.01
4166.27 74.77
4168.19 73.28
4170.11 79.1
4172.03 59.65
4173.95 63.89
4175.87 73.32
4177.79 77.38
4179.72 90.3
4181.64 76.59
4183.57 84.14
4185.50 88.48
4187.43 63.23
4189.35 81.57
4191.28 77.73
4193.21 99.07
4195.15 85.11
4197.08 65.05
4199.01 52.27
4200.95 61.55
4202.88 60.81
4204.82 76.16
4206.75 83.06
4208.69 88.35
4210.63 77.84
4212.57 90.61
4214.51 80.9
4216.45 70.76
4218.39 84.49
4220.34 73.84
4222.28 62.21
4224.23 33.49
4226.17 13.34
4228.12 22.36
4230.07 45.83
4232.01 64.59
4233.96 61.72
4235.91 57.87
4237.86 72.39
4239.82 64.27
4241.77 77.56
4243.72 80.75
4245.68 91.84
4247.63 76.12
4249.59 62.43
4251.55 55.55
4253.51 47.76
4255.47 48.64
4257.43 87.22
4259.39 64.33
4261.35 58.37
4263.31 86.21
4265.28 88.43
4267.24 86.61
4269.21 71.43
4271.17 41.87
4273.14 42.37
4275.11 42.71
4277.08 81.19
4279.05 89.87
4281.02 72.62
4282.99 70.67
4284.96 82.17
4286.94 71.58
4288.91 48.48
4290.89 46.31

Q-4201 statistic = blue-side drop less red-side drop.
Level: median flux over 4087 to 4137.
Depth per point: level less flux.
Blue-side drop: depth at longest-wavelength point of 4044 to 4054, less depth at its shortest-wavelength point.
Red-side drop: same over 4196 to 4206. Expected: -34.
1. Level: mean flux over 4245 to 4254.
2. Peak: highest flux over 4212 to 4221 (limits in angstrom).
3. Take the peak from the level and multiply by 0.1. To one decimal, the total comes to -2.4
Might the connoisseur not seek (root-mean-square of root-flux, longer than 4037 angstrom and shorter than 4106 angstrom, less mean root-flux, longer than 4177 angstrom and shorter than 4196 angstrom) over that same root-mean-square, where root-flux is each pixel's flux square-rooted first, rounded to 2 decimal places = -0.10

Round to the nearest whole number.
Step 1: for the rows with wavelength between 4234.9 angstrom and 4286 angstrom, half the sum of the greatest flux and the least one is 67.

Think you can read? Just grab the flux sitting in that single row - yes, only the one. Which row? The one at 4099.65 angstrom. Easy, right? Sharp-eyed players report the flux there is 64.56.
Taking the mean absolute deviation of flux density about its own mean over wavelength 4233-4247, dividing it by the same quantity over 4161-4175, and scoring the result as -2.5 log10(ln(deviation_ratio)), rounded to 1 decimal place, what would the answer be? 2.2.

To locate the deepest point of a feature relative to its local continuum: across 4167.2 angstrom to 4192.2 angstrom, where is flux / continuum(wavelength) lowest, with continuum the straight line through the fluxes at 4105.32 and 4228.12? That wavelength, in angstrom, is 4172.03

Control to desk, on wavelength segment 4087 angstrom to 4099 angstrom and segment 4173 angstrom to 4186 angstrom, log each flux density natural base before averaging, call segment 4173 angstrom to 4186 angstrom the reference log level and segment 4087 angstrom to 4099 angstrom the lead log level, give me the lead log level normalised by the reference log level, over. 1.02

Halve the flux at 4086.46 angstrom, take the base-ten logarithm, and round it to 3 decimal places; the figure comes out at 1.632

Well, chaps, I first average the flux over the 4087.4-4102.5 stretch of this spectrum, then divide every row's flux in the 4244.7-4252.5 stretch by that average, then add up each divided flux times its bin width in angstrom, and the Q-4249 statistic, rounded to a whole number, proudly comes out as 7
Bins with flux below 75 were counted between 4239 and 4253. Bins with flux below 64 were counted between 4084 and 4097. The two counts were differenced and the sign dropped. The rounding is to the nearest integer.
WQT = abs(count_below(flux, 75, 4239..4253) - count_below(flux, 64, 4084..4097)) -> 3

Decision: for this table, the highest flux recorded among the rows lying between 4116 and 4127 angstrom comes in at 94.28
